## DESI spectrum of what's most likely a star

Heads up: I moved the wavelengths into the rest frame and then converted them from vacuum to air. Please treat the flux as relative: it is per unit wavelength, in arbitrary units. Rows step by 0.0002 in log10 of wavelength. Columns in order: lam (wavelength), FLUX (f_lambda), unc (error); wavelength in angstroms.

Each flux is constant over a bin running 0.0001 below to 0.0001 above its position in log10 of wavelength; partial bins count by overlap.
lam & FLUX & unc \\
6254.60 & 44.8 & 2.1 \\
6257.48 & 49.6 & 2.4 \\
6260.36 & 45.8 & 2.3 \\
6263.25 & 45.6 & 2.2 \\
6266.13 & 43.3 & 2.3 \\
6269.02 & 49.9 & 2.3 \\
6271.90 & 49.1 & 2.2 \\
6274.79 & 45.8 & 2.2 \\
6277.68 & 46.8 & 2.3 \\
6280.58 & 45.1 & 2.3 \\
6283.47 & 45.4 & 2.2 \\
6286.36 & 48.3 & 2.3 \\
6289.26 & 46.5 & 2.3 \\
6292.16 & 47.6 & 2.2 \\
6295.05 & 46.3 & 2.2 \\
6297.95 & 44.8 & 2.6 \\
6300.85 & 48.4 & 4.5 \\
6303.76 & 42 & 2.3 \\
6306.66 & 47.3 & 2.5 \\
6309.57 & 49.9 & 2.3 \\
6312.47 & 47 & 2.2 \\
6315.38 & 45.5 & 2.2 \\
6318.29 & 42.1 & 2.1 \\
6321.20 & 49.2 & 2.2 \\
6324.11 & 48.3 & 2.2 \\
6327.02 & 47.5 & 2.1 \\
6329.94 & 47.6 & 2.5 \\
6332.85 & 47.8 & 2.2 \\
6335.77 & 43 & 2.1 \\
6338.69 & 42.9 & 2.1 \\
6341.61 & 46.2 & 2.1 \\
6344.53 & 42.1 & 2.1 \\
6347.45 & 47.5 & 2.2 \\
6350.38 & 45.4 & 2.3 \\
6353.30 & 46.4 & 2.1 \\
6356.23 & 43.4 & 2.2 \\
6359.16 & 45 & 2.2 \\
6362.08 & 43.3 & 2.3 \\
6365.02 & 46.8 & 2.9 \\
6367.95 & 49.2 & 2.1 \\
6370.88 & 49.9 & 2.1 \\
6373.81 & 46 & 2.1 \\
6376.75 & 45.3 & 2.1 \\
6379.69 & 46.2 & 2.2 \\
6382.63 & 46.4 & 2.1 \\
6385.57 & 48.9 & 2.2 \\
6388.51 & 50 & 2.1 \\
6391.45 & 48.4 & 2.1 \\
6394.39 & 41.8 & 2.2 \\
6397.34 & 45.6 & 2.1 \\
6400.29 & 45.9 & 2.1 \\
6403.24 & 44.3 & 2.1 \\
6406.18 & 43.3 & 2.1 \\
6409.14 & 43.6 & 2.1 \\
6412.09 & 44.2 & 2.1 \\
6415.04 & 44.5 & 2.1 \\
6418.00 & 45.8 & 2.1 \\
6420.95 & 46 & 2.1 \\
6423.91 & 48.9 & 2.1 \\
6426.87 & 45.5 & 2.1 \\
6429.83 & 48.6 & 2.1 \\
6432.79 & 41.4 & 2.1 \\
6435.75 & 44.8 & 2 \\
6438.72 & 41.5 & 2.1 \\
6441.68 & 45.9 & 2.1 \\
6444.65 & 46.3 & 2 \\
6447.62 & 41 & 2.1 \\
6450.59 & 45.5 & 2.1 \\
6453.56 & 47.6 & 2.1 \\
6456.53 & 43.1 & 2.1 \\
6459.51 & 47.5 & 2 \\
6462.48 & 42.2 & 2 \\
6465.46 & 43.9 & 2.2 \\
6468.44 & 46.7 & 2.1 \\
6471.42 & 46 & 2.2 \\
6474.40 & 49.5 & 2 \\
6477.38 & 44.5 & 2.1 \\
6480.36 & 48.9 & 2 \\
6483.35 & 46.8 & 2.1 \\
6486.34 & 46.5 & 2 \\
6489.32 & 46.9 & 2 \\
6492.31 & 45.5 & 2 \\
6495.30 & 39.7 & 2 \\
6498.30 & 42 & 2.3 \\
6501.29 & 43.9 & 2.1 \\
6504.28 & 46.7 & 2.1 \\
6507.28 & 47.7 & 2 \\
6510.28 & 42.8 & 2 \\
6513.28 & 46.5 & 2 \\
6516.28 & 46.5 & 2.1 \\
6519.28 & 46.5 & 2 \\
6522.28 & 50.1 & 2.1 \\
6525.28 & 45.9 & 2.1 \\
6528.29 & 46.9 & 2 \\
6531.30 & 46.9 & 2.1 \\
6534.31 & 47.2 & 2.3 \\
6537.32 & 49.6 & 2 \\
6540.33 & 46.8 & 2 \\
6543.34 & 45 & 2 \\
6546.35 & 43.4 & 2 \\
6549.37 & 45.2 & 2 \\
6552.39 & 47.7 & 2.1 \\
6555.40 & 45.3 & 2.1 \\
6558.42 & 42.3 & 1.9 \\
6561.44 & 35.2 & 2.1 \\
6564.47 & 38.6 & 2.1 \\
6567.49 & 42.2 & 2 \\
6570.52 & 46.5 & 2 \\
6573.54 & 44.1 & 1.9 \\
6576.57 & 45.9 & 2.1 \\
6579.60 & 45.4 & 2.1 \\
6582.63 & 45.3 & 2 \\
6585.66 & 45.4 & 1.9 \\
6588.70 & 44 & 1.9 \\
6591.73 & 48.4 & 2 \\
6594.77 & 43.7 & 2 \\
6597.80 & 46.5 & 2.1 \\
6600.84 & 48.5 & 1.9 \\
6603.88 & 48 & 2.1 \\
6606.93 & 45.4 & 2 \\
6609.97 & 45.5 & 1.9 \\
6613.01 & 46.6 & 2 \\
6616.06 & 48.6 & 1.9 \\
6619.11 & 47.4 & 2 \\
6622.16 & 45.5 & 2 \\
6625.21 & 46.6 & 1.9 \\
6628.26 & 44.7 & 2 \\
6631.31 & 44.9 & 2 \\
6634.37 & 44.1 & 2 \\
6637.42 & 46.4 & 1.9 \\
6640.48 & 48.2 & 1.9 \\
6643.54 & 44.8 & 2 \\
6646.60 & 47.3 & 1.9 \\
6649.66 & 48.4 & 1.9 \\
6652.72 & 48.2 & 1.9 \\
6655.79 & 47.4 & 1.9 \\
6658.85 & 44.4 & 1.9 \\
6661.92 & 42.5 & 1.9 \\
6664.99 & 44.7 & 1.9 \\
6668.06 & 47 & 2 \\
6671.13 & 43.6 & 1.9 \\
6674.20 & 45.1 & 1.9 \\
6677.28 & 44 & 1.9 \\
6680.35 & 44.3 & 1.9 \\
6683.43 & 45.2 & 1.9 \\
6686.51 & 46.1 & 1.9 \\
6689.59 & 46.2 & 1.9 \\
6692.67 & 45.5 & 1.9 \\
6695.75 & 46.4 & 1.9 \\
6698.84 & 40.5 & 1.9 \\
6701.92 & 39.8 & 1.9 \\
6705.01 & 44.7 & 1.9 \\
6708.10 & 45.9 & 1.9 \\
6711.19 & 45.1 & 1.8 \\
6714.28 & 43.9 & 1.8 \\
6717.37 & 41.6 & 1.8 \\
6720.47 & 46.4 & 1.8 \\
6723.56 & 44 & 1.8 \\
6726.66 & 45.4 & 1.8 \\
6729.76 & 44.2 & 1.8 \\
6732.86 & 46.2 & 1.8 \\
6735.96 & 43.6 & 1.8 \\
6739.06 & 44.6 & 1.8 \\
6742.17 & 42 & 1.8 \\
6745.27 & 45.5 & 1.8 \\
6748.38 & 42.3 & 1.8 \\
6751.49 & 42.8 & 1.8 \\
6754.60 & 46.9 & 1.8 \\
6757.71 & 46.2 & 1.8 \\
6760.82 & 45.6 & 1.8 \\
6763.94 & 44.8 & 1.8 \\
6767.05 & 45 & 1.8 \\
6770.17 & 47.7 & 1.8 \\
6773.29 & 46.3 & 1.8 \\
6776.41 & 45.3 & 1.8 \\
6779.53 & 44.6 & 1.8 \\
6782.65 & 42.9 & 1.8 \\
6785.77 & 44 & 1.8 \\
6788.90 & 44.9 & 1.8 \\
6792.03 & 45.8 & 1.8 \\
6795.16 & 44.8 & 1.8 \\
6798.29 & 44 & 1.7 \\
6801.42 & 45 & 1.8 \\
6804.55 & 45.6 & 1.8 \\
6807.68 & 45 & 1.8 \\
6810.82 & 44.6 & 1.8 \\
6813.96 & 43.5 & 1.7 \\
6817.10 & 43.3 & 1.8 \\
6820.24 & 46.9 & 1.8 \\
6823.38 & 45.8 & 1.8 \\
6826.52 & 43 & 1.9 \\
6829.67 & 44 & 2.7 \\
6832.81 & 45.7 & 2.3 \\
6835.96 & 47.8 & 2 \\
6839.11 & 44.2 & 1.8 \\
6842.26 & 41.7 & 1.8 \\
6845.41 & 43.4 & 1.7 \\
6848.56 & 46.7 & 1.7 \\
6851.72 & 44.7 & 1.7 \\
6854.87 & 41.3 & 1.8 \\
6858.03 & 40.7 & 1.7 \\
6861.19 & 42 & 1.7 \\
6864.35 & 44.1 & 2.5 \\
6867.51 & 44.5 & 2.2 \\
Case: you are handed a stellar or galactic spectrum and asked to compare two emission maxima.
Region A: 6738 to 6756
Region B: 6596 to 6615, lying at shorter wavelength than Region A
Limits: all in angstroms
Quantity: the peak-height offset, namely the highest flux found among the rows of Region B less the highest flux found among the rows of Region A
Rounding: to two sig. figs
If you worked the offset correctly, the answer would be 1.6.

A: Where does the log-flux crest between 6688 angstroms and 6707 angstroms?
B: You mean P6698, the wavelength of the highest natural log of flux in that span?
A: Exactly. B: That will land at 6695.75 angstroms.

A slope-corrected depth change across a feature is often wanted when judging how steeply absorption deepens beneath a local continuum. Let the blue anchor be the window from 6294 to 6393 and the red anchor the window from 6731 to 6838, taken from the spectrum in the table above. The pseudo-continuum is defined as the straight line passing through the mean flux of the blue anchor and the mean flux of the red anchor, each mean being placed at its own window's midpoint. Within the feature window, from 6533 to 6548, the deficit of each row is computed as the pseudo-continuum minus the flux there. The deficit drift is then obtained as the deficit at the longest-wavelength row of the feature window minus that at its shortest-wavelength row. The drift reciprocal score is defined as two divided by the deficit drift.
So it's 1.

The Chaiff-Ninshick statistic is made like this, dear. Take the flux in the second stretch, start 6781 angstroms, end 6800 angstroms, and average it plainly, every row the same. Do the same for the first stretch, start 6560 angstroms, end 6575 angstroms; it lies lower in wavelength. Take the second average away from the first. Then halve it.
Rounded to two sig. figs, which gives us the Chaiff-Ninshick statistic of -1.5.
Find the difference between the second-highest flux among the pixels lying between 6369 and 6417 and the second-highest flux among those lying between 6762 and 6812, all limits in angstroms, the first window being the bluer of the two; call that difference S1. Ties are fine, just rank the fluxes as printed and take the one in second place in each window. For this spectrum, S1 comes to 3.6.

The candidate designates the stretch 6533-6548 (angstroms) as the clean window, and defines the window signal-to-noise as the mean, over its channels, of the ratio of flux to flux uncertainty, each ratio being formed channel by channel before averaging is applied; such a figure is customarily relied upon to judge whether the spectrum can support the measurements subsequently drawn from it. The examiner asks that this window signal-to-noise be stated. 22.6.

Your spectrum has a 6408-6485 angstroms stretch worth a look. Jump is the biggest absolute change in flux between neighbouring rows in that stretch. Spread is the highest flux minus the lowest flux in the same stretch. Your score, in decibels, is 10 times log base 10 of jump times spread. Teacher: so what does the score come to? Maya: 17.9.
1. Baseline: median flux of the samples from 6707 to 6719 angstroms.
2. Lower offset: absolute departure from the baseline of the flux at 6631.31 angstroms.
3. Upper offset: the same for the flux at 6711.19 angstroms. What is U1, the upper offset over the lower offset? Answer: 1.5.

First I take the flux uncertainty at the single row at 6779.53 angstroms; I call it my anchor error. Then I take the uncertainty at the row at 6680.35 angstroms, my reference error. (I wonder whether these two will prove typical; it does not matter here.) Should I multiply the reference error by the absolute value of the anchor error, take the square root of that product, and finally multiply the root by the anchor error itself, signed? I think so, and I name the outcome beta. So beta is 3.3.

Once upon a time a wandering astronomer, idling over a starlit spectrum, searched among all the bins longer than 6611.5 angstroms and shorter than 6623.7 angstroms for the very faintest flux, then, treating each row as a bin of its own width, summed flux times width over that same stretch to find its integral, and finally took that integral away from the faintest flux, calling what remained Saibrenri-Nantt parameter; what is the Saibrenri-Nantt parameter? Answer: -528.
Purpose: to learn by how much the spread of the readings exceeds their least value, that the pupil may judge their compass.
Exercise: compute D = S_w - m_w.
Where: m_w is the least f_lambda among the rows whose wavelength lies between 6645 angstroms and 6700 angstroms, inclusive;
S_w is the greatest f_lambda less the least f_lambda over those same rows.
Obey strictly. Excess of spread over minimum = -32.6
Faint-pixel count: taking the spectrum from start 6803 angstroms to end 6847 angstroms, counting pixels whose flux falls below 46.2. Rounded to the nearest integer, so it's 12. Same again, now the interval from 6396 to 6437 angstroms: 12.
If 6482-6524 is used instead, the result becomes 5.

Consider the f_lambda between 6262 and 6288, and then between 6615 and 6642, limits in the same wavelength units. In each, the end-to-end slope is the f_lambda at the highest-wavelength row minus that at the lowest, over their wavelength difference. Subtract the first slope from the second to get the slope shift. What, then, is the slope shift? -0.1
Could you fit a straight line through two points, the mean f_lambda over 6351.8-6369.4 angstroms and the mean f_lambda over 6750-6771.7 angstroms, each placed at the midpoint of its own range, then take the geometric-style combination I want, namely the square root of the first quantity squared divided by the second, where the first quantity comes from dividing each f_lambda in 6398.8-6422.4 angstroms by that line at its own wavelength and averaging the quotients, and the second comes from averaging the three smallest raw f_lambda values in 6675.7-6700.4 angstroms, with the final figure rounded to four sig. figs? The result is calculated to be 0.1494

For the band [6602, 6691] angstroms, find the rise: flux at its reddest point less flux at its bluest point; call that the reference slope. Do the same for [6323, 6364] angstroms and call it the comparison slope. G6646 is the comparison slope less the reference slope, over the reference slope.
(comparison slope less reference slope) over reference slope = 1.8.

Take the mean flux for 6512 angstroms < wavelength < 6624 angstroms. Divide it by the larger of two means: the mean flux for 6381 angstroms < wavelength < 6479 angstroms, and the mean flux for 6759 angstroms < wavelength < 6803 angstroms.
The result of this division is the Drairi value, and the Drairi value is 1.00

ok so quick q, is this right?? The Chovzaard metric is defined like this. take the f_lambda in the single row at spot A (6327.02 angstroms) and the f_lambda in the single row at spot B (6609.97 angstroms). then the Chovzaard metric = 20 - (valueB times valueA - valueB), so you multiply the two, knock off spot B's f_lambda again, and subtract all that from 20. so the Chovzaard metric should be -2096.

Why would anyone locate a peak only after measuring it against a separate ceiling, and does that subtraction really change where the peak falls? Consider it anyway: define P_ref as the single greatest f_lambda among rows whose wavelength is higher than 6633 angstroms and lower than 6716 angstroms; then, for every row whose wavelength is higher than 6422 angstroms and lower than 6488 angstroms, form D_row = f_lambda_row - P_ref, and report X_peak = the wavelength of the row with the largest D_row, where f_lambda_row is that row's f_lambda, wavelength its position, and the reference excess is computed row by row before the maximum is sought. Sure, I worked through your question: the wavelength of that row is 6474.40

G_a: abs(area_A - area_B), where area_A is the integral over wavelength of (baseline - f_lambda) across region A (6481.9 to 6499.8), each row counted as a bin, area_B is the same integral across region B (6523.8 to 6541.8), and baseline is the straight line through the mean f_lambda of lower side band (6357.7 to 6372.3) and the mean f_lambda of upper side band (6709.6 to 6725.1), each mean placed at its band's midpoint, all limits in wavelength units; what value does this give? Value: 53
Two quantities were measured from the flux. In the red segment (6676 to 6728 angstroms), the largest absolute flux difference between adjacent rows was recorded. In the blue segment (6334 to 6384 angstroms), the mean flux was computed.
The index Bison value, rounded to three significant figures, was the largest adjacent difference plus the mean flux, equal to 51.5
